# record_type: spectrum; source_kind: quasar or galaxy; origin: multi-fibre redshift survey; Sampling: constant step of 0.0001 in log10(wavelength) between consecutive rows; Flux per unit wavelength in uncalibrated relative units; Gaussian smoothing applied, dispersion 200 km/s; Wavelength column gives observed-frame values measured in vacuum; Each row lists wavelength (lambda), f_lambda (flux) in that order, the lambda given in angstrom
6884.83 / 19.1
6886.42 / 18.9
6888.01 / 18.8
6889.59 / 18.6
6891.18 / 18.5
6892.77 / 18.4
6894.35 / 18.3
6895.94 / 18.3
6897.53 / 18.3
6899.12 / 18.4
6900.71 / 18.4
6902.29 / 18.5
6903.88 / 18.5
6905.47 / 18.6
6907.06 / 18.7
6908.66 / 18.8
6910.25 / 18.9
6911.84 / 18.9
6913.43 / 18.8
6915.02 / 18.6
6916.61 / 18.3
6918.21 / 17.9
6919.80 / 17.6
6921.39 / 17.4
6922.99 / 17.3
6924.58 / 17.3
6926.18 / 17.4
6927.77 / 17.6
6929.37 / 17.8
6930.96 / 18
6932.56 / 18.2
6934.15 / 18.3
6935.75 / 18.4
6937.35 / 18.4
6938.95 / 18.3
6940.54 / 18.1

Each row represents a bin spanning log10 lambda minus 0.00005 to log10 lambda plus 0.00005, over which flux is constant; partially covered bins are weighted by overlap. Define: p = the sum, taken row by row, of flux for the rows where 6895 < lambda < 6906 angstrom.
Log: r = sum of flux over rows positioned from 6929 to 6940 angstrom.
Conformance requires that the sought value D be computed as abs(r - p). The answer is 2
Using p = 129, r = 127.4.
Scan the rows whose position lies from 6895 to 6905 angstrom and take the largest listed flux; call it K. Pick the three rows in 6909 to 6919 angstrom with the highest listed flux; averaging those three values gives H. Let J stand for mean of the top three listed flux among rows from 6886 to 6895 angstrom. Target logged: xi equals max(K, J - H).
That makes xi 18.5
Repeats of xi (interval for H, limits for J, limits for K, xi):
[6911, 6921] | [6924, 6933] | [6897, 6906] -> 18.6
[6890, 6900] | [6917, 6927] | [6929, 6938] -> 18.4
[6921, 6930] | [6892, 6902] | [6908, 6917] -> 18.9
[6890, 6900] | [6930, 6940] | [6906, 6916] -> 18.9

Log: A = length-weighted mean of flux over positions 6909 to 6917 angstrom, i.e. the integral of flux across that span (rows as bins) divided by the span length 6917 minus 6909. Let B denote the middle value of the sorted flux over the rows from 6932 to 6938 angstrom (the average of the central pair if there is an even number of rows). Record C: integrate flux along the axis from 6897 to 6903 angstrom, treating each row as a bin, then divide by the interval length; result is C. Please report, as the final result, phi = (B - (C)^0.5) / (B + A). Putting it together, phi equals 0.379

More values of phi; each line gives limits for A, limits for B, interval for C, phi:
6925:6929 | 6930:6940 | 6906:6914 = 0.390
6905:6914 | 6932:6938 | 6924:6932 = 0.381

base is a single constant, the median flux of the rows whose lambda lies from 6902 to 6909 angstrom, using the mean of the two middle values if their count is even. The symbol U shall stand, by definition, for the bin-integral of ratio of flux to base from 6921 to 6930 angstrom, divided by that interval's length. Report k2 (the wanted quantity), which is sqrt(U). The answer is 0.97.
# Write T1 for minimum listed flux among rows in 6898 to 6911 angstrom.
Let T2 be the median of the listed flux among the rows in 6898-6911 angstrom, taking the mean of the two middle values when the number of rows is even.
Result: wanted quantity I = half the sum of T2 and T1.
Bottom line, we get 18.5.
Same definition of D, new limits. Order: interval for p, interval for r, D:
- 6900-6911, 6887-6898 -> 1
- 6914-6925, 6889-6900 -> 4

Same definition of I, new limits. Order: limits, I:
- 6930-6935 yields 18.1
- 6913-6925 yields 17.5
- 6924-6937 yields 17.6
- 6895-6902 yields 18.3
